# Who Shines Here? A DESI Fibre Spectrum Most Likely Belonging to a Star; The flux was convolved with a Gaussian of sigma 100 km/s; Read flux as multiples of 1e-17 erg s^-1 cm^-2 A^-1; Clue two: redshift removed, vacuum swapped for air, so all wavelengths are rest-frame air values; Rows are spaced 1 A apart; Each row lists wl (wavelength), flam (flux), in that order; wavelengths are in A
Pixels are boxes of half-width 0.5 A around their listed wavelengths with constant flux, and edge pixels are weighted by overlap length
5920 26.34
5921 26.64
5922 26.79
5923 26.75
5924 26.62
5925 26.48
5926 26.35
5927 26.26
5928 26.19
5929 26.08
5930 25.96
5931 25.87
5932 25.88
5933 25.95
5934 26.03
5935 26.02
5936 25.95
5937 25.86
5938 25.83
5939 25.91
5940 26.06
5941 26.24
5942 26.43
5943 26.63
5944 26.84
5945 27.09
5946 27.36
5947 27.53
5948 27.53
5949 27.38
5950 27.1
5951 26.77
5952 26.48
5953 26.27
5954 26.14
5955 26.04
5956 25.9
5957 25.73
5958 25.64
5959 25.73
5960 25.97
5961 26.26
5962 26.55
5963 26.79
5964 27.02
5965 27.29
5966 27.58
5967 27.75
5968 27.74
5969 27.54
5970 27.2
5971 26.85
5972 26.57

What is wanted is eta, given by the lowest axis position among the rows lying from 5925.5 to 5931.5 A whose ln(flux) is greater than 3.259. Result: 5926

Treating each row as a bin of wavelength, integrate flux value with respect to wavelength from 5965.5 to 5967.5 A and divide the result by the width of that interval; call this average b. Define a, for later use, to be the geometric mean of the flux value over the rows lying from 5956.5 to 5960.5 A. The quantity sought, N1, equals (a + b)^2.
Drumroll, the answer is 2855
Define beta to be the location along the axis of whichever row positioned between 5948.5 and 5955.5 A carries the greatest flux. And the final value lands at 5949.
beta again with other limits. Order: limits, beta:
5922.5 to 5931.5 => 5923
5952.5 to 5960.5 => 5953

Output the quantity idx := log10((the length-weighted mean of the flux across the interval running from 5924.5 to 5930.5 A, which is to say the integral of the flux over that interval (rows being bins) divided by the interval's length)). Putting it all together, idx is 1.42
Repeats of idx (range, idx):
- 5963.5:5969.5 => 1.44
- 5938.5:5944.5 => 1.42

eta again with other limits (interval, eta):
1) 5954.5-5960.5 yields 5955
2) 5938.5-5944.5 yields 5940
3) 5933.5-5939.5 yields 5934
